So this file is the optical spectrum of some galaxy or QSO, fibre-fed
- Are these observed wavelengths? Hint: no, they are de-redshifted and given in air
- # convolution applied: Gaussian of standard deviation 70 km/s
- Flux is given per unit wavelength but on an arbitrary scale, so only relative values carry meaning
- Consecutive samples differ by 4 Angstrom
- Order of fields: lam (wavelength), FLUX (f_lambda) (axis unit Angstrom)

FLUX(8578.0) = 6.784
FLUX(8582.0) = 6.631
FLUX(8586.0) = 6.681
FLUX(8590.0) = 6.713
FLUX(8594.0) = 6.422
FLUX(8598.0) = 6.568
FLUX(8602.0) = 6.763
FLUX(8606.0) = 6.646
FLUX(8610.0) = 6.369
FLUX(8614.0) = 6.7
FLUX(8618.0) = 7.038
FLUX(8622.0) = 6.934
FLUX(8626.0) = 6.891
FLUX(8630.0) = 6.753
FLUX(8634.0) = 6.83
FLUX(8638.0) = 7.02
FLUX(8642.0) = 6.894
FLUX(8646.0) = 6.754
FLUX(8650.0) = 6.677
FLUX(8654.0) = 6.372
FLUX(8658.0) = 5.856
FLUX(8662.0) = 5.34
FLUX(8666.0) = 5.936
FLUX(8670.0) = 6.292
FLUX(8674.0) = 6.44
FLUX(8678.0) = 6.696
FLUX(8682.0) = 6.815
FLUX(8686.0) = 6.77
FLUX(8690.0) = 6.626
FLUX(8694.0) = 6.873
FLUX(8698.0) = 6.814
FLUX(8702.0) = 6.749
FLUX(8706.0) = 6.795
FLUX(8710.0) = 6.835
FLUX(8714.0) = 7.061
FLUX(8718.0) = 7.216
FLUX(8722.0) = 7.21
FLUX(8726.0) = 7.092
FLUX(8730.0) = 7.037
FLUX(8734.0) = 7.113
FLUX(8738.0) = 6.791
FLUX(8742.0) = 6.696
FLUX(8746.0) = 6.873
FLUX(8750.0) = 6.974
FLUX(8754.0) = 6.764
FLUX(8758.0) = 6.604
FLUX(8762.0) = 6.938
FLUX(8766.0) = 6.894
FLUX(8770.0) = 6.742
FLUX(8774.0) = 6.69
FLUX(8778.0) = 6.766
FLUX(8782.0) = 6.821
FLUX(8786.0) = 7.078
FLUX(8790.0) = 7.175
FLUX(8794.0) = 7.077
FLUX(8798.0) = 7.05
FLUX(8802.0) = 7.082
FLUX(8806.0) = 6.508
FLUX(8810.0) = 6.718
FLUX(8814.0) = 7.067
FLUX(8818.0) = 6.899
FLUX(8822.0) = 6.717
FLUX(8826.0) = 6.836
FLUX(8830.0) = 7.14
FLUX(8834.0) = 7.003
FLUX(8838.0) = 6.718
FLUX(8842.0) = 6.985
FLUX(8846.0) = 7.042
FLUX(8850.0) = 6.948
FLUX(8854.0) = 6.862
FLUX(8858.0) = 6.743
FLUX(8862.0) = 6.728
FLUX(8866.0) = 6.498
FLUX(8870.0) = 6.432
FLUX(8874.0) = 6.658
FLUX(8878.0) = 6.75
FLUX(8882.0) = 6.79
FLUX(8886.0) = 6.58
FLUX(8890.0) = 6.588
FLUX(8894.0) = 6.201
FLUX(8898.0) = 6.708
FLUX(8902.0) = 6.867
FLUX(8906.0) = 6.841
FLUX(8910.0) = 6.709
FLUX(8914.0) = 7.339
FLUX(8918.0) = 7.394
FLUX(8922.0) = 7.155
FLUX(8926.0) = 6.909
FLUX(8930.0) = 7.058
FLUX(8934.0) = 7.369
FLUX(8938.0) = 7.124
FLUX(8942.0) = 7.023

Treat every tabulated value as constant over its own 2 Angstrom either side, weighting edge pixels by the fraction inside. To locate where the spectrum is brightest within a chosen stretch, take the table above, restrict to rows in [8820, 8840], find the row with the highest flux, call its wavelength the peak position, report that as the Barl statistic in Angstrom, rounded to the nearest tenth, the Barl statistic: 8830.0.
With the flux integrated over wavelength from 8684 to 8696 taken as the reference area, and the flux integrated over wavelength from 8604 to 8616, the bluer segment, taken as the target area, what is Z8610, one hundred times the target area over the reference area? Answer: 97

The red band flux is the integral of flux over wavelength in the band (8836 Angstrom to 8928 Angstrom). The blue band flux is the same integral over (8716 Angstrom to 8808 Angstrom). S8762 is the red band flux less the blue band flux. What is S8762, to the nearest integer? -11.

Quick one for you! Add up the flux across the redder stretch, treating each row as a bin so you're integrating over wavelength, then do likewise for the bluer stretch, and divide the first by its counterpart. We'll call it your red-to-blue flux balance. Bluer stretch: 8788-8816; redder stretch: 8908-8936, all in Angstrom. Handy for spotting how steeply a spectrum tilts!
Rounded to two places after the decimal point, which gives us 1.03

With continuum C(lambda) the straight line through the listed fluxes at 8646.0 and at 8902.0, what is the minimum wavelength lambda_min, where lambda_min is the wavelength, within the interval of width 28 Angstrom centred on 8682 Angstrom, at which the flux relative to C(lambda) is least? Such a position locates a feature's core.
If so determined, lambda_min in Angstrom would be 8670.0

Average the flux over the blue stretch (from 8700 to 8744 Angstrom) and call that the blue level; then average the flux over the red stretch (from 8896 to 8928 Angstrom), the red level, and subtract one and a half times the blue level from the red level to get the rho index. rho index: -3.45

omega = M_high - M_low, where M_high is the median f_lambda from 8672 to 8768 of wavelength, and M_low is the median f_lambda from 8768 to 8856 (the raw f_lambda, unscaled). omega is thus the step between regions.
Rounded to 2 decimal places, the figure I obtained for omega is -0.10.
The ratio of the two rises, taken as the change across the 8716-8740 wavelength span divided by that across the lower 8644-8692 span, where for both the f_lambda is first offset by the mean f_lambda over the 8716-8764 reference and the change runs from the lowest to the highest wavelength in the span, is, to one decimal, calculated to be 3.3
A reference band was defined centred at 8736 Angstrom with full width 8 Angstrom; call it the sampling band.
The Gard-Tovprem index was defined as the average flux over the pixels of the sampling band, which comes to 6.95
